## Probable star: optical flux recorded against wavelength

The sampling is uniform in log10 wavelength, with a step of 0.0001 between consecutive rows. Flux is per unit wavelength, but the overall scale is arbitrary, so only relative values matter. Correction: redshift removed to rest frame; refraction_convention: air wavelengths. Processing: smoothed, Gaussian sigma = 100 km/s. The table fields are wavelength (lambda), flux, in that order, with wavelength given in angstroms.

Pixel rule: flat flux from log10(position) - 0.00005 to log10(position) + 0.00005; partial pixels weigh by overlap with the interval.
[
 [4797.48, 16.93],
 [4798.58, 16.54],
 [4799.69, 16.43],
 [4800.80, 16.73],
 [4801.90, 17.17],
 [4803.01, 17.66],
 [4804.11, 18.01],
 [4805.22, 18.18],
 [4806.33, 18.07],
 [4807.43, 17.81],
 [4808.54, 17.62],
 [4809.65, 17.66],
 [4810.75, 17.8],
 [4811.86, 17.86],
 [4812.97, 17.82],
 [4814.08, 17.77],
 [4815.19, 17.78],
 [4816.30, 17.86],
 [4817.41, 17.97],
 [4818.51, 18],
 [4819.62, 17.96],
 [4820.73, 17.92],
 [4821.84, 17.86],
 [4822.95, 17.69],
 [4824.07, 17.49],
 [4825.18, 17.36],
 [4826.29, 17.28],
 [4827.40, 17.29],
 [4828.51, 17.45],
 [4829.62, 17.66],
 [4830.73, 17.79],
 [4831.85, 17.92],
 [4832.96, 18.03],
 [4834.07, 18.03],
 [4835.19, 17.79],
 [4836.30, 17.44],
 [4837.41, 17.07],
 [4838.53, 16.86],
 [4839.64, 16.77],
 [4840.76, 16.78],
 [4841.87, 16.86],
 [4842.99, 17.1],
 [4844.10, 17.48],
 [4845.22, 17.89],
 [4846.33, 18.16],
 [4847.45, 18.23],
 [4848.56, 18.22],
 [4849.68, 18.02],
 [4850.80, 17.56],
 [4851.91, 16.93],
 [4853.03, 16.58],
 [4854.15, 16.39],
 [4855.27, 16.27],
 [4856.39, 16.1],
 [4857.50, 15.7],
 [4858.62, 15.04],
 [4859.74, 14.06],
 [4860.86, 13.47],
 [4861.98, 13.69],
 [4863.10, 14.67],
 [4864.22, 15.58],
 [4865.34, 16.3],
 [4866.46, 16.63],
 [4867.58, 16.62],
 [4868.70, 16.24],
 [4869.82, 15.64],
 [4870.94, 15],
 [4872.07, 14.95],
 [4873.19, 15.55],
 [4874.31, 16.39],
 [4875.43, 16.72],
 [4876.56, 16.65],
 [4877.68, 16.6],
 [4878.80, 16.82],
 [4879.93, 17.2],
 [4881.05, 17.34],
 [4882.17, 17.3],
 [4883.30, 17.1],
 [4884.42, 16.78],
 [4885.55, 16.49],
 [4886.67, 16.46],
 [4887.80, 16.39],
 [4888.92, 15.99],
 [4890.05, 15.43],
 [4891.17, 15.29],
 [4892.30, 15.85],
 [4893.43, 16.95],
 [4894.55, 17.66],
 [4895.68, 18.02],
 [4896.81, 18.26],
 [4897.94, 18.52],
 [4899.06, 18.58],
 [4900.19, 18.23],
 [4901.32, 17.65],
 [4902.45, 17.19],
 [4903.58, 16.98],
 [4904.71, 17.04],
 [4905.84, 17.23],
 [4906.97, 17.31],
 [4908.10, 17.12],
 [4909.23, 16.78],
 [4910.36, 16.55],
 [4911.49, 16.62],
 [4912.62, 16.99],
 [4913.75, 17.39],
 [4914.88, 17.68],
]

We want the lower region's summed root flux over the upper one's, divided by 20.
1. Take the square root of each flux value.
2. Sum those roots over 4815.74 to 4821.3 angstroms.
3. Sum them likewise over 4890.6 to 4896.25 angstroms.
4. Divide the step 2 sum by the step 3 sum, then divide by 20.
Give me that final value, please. 0.0518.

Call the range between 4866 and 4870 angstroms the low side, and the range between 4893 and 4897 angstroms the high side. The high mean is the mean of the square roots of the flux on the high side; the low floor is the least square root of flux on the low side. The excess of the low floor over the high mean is -0.25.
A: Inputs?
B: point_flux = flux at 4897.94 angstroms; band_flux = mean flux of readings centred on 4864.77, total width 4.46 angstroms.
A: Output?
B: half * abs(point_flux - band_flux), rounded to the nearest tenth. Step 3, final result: 1.4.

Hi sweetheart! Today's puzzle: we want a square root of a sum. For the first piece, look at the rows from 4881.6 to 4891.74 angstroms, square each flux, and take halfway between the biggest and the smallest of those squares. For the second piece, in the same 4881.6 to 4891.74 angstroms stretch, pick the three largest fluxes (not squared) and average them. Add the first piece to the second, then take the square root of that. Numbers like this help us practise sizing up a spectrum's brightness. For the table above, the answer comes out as 16.8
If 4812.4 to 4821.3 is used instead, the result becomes 18.4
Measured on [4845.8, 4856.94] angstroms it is 17.7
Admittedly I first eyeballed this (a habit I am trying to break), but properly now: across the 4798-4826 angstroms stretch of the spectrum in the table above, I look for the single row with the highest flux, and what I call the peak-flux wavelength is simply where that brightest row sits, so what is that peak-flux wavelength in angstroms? 4805.22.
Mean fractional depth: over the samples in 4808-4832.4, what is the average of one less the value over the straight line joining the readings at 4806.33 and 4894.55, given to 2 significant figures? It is 0.016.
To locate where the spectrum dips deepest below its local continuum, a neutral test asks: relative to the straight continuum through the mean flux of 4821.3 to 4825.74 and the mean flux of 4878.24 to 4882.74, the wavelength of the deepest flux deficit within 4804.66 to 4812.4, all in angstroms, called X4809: 4808.54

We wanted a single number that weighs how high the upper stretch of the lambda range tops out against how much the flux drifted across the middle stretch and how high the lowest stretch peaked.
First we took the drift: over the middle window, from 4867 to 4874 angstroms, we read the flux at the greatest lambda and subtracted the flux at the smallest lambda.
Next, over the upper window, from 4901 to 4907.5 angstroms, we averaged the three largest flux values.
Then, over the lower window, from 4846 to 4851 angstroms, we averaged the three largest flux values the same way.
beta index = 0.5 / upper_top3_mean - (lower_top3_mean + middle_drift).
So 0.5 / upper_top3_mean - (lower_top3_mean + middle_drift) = -17.1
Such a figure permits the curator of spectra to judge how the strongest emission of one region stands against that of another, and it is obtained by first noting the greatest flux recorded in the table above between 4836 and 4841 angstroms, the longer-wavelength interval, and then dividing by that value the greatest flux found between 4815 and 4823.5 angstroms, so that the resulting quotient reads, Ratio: 1.03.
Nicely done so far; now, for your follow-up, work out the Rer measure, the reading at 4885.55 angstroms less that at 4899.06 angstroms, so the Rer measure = -2.1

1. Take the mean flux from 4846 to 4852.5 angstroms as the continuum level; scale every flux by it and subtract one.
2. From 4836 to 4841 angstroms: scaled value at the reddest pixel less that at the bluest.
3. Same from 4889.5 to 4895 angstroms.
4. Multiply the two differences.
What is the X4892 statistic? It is -0.0046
